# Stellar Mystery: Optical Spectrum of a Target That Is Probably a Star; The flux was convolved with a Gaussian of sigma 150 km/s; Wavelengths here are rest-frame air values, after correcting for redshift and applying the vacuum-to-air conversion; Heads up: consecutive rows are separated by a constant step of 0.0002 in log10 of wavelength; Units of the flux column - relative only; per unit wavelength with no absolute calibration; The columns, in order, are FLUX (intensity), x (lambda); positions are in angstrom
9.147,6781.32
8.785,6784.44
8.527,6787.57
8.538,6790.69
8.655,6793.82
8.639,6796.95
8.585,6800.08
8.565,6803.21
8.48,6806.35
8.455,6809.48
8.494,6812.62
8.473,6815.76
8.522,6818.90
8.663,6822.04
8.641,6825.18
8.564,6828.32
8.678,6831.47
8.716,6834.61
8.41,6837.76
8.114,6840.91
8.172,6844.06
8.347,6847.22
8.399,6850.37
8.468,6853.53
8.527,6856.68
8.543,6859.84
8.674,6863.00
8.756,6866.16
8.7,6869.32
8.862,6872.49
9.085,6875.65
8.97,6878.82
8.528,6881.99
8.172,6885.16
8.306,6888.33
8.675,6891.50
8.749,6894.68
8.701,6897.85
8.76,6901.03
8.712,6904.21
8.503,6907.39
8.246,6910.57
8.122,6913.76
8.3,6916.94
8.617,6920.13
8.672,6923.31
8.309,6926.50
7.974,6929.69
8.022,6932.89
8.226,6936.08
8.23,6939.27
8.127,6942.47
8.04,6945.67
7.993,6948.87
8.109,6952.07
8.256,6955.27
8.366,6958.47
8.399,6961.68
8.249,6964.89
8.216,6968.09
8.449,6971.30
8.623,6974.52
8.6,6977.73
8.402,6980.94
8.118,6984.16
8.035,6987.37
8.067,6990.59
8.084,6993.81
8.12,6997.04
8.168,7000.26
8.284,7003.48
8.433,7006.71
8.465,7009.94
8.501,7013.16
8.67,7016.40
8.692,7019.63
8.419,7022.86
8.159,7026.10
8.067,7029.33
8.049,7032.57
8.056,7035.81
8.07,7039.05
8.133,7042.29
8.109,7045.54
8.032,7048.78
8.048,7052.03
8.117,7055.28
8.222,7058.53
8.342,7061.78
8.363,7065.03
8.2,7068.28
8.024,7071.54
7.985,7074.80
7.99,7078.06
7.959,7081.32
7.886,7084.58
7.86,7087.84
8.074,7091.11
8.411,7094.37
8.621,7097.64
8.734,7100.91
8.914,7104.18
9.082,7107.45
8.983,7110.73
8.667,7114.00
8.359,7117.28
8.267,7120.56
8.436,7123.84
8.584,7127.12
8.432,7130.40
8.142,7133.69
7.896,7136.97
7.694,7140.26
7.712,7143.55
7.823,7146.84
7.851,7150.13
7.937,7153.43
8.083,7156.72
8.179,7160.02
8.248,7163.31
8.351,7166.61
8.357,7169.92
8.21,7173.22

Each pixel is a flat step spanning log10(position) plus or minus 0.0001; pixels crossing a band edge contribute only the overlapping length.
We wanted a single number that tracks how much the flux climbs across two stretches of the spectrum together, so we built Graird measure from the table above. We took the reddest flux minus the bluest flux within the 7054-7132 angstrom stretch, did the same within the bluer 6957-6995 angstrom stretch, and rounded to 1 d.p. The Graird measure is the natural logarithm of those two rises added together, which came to -3.4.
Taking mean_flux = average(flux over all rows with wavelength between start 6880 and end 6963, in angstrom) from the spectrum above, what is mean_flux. 8.35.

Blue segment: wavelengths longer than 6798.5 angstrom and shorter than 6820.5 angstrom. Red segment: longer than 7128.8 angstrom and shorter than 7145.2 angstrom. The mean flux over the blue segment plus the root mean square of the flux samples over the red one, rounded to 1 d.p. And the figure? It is 16.5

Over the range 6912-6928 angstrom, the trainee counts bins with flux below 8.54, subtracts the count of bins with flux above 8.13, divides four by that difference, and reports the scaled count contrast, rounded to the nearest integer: -4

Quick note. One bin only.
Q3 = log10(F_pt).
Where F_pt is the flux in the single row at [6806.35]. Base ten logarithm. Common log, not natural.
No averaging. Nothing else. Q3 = 0.928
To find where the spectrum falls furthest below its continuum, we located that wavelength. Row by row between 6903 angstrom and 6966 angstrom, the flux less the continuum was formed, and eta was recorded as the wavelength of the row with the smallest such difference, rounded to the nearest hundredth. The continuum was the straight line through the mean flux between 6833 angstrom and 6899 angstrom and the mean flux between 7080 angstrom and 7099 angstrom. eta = 6929.69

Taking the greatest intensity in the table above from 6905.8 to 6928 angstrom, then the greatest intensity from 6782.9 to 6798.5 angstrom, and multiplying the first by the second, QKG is 76.2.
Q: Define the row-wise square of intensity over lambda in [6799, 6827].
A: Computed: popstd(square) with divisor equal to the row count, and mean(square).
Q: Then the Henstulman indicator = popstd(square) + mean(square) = 74.2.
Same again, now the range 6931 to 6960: 68.4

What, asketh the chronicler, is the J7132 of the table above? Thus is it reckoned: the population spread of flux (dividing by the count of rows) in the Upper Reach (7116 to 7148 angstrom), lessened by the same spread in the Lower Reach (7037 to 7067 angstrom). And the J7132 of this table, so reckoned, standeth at 0.20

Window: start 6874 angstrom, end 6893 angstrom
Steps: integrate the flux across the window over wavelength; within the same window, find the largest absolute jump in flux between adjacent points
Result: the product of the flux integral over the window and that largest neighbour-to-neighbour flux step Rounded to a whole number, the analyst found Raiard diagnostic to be 72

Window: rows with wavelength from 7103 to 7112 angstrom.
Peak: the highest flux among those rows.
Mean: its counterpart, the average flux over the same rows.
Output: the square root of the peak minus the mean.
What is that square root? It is 0.3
